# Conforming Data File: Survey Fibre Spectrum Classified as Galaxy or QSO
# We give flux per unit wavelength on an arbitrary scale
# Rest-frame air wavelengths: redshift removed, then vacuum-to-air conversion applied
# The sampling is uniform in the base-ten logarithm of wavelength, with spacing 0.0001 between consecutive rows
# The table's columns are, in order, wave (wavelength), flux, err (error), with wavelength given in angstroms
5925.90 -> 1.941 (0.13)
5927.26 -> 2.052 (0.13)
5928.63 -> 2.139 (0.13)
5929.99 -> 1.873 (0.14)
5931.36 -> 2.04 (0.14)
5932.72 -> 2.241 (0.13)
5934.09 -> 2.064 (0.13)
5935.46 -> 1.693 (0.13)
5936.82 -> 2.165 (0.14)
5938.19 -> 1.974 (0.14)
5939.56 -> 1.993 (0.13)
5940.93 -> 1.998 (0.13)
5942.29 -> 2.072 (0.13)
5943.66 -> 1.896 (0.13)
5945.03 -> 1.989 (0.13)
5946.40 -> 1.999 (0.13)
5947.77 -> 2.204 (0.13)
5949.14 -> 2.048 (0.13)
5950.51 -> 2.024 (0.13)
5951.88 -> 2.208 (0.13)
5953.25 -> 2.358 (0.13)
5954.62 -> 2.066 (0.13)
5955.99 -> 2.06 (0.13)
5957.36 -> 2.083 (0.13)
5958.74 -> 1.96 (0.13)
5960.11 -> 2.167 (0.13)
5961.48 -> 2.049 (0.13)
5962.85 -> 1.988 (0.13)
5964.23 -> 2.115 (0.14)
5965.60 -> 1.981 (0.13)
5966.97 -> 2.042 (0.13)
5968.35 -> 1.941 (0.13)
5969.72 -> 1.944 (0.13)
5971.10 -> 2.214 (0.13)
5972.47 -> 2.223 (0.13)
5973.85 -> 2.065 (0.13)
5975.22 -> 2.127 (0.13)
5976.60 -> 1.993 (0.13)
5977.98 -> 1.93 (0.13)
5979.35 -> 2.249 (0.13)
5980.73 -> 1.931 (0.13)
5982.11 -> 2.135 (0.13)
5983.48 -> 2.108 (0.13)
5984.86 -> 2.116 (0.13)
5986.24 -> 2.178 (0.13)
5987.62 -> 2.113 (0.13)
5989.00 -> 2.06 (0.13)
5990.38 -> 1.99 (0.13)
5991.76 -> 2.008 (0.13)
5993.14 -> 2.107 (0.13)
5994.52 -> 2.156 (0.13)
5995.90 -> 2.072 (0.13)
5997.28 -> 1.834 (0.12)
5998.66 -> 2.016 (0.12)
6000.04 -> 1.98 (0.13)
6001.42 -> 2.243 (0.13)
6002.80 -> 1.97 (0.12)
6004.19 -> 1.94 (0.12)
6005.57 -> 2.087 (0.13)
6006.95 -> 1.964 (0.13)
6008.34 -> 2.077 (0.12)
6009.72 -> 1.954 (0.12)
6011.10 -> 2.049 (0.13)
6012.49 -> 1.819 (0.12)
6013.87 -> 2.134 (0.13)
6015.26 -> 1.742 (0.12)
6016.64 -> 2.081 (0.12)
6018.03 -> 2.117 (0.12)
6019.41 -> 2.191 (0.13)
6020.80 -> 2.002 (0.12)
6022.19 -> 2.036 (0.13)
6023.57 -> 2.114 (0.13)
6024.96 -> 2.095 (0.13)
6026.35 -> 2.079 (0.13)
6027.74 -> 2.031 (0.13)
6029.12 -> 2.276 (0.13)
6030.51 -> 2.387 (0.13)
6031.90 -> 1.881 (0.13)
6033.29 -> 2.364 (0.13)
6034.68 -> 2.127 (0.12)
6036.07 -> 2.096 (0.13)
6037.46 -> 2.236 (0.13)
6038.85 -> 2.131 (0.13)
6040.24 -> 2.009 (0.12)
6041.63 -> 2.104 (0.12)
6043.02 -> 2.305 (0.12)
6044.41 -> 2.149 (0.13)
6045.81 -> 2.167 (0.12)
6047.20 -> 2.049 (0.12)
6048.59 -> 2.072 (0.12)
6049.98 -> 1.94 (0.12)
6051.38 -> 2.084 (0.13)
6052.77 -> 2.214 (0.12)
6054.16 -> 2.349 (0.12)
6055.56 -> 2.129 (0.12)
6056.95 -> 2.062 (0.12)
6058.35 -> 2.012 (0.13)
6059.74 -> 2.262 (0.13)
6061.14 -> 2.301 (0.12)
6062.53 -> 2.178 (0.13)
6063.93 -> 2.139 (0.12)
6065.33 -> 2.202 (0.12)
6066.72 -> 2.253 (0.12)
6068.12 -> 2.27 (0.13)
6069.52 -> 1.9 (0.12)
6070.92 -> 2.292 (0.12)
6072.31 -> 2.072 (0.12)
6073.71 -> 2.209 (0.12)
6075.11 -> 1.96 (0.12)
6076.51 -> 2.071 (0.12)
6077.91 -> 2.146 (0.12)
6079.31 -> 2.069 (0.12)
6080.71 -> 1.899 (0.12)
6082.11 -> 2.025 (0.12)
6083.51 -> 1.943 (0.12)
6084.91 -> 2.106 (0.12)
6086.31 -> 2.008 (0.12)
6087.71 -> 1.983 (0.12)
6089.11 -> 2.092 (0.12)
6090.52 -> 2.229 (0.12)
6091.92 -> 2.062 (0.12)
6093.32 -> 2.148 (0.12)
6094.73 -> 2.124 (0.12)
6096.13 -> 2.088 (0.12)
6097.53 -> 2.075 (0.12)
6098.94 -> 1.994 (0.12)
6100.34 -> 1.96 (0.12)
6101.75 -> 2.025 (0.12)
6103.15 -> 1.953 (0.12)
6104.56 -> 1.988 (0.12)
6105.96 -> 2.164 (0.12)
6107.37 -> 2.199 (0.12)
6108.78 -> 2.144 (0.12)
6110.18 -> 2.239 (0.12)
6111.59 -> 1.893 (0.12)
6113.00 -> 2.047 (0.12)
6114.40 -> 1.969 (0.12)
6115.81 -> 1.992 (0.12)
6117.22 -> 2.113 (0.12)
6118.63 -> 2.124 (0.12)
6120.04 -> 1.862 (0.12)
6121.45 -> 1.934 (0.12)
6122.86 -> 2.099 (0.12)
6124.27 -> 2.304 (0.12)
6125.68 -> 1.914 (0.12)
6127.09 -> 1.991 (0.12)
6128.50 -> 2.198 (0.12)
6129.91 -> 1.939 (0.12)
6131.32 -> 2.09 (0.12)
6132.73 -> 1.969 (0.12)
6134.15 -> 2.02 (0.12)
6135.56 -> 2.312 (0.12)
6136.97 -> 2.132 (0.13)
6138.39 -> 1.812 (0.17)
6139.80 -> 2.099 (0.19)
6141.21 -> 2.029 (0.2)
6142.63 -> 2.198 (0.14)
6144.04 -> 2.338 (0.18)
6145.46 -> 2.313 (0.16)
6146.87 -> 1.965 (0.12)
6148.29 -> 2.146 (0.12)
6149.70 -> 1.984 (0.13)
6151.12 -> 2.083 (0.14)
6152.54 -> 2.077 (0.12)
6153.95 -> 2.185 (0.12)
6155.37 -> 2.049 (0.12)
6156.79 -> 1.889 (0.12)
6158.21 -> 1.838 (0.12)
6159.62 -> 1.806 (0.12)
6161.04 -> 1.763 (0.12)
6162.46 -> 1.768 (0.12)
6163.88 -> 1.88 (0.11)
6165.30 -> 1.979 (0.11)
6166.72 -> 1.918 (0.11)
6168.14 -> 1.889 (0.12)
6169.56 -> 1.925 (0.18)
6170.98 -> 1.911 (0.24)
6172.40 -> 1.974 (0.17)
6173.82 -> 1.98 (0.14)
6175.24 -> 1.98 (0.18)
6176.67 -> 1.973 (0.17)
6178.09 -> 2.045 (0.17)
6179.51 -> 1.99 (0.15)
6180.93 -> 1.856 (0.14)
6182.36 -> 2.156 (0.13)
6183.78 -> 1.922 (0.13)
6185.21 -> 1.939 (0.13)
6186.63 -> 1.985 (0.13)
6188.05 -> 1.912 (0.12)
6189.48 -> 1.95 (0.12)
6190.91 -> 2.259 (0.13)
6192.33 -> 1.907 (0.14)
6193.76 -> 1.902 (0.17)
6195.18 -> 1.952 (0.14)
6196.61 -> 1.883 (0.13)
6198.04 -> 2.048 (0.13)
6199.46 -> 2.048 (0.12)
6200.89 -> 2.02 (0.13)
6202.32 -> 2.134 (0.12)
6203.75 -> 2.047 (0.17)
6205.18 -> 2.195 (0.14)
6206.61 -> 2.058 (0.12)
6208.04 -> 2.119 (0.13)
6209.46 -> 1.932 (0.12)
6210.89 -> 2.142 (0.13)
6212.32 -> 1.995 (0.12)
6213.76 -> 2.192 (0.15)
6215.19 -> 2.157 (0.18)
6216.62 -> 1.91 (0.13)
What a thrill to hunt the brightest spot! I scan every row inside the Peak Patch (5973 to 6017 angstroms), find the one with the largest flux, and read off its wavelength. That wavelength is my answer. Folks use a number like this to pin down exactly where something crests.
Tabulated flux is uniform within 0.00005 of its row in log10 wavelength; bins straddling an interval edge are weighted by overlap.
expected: 5979.35 angstroms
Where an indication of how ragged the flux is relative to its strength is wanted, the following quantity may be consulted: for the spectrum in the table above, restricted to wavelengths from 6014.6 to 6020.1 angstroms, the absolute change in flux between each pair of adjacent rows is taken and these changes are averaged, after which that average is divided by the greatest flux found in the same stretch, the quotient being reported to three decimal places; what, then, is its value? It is 0.068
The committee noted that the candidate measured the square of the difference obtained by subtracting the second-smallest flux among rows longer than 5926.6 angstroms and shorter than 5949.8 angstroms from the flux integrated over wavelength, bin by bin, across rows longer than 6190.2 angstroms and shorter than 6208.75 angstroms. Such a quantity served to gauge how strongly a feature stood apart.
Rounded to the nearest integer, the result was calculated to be 1300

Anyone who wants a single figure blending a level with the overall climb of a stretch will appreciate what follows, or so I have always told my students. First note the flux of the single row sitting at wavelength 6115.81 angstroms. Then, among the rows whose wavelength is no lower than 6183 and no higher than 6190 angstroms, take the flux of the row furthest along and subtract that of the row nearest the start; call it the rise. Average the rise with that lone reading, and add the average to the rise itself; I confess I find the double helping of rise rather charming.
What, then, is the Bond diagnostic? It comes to 1.04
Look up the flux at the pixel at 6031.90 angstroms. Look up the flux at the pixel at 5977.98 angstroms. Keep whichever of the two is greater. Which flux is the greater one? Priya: 1.93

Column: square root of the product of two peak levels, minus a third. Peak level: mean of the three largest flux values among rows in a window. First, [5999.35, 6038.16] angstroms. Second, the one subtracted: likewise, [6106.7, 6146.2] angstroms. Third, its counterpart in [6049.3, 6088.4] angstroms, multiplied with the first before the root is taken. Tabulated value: 0.007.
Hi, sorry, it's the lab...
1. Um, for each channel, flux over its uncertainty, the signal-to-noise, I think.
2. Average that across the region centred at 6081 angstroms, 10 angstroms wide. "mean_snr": 17.0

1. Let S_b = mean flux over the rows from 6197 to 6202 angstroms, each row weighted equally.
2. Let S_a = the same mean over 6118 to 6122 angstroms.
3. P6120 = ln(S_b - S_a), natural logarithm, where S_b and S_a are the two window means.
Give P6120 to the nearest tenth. -2.7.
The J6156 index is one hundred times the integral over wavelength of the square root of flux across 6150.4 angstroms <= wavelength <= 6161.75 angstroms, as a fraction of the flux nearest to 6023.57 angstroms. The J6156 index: 751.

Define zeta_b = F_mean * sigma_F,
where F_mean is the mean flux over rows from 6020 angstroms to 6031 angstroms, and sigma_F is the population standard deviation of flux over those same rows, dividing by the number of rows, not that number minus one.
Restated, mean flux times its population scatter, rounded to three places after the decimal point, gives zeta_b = 0.267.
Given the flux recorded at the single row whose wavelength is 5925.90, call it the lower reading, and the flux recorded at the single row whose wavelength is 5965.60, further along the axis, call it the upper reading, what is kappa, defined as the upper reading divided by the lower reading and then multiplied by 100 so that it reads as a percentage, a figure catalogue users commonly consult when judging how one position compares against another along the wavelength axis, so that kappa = 102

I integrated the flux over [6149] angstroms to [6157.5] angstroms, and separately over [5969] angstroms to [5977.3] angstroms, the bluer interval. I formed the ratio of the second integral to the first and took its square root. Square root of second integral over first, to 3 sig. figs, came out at 1.00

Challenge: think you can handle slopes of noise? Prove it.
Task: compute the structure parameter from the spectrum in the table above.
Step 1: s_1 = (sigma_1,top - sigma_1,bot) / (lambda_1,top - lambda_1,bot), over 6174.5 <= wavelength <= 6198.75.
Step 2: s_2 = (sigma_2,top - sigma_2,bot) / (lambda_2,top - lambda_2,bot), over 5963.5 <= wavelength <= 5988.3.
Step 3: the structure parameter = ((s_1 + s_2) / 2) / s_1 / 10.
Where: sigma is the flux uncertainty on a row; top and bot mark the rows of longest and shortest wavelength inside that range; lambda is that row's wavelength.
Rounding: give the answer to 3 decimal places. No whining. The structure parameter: 0.060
